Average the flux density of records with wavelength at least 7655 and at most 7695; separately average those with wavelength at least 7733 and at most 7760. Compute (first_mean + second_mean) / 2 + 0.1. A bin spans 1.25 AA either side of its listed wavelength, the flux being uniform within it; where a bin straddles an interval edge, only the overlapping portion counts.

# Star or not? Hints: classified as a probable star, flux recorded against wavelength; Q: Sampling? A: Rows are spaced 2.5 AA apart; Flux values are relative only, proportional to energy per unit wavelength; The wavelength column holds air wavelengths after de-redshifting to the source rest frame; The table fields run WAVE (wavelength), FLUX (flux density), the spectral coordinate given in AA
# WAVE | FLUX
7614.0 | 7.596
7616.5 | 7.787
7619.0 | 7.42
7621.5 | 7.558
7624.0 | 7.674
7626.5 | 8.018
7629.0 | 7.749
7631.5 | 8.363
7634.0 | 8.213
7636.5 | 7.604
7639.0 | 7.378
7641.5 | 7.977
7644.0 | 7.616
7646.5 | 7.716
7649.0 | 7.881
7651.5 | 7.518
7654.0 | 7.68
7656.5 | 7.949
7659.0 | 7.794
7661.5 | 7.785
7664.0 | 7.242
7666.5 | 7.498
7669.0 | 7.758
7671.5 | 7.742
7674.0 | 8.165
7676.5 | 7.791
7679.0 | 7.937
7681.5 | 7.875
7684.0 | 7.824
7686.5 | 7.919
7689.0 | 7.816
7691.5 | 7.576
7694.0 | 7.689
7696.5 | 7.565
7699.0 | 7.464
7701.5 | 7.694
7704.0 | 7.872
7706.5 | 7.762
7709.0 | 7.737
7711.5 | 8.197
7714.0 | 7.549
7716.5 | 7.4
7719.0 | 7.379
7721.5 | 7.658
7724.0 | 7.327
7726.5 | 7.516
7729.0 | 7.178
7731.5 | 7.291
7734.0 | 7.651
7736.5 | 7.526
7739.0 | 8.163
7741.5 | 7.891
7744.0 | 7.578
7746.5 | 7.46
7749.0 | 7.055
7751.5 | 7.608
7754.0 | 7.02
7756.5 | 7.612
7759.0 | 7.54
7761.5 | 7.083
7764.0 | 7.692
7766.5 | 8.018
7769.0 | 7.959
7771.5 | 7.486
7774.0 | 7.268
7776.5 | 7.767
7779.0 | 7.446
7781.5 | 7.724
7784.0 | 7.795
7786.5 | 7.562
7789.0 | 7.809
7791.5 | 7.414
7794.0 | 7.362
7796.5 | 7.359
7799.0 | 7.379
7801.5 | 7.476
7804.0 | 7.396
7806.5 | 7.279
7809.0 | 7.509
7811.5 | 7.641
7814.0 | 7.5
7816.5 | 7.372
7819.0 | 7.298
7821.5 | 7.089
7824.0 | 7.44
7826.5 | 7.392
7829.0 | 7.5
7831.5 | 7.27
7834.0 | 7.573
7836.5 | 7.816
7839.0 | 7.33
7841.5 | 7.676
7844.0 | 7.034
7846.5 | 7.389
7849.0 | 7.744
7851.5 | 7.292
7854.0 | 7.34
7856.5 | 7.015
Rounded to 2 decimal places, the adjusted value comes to 7.76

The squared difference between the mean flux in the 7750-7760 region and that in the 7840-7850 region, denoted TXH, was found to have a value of 0.000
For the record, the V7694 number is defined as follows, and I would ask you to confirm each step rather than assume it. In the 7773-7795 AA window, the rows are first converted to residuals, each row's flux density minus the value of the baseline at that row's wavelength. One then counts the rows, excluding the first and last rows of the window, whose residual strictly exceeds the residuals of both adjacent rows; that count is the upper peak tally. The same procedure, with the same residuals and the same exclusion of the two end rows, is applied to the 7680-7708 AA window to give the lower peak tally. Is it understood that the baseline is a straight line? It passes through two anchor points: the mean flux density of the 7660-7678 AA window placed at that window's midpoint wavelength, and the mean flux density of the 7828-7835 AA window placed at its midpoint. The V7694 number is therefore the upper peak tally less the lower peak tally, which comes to 0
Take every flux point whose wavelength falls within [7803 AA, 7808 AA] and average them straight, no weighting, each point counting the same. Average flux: 7.34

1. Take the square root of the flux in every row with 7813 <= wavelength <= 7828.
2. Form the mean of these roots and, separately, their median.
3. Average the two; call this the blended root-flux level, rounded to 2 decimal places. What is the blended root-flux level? 2.71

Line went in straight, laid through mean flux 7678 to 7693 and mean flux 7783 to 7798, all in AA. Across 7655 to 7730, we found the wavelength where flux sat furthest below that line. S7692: 7664.0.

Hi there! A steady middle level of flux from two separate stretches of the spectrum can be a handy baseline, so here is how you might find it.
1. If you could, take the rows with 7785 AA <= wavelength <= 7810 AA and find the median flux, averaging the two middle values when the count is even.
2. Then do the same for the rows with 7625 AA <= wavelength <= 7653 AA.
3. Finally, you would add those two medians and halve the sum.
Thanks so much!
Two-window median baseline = 7.58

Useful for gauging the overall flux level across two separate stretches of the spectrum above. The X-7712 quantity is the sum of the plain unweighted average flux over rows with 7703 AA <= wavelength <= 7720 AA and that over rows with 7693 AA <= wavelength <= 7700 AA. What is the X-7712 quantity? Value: 15.3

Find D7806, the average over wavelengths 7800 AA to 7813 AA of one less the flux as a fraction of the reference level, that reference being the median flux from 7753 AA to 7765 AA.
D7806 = 0.011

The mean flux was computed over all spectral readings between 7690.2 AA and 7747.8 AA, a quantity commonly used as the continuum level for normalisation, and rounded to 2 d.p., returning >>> 7.61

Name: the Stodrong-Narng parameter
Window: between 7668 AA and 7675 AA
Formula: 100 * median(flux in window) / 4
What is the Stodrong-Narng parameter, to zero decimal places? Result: 194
